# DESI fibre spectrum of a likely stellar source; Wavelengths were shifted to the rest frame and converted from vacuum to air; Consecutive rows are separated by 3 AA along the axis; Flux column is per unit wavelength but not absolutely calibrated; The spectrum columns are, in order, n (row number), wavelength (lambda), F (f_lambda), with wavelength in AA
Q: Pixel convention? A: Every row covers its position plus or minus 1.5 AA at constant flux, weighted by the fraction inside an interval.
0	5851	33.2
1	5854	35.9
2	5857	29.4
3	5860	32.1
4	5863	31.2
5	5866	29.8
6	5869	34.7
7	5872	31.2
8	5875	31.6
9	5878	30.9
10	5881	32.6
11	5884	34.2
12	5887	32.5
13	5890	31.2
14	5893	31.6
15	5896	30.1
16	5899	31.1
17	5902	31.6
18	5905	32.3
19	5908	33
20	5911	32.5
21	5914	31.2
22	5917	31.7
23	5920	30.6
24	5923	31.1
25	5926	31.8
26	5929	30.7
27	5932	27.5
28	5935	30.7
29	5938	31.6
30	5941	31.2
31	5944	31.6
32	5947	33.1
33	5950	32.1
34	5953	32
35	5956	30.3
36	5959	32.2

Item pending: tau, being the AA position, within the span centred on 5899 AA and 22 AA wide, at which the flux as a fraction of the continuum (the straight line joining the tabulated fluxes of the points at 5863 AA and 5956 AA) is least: 5896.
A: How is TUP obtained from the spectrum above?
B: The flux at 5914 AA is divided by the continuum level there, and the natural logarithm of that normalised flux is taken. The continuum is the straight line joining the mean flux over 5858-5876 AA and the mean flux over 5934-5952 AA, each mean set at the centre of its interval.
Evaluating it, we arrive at -0.02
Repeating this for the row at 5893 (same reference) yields 0.00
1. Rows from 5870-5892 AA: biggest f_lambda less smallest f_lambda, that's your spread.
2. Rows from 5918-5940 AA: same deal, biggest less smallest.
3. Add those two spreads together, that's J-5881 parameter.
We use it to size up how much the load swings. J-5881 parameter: 7.6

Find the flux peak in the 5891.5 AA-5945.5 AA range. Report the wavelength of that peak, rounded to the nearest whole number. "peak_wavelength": 5908 AA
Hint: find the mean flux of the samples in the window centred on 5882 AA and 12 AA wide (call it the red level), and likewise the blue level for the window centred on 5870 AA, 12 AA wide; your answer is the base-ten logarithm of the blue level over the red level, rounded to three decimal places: -0.010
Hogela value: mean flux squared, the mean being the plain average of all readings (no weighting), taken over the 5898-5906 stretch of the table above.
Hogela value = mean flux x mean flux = 1003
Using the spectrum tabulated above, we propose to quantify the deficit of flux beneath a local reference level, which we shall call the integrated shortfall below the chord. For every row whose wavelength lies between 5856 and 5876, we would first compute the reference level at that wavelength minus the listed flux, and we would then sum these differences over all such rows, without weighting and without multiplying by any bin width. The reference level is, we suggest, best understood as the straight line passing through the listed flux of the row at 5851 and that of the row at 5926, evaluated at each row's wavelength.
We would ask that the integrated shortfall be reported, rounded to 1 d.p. 10.4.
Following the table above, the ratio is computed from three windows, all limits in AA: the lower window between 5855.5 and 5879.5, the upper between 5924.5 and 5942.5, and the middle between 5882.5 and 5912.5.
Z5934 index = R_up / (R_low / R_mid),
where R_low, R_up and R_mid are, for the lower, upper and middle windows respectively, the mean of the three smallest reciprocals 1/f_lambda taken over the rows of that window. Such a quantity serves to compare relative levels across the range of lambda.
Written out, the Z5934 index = 0.0313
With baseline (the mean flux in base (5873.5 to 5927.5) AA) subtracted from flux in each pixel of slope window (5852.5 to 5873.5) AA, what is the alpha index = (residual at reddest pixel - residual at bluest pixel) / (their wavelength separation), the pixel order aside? -0.26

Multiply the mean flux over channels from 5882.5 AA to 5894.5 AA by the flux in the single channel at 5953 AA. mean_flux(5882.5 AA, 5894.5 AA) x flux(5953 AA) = 1036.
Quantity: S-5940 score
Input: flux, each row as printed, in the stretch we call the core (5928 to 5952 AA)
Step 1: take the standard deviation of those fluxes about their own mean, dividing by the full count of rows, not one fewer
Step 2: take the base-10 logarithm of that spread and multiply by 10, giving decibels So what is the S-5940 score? 1.9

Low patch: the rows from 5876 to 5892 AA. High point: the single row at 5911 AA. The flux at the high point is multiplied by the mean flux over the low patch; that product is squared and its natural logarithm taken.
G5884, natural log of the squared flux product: 13.91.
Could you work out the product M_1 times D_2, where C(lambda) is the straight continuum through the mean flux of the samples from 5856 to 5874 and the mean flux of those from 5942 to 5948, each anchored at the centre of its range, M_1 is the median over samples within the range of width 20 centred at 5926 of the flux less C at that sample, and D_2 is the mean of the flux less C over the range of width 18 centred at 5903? 0.1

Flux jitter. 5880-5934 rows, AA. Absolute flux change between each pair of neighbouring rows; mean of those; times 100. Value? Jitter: 108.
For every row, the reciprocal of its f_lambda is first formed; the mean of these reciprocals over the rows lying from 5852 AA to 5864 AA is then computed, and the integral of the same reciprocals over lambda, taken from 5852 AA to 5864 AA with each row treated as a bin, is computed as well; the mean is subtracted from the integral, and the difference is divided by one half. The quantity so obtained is 0.69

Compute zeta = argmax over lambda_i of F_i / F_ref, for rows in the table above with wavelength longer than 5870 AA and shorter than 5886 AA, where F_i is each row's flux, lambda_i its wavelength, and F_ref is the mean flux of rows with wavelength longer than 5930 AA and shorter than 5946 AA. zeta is 5884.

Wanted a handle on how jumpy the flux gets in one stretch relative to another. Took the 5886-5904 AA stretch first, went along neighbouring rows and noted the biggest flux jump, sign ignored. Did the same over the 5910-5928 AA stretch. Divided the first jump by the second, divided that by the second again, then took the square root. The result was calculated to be 0.9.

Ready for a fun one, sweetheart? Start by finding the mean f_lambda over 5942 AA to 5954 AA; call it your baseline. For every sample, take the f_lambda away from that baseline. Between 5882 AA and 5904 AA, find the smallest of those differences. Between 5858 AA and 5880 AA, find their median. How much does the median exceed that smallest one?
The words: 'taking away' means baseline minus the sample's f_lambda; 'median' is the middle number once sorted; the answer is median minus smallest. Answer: 3.0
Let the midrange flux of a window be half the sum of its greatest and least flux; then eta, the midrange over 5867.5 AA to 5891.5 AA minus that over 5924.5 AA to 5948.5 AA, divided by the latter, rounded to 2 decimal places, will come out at 0.08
